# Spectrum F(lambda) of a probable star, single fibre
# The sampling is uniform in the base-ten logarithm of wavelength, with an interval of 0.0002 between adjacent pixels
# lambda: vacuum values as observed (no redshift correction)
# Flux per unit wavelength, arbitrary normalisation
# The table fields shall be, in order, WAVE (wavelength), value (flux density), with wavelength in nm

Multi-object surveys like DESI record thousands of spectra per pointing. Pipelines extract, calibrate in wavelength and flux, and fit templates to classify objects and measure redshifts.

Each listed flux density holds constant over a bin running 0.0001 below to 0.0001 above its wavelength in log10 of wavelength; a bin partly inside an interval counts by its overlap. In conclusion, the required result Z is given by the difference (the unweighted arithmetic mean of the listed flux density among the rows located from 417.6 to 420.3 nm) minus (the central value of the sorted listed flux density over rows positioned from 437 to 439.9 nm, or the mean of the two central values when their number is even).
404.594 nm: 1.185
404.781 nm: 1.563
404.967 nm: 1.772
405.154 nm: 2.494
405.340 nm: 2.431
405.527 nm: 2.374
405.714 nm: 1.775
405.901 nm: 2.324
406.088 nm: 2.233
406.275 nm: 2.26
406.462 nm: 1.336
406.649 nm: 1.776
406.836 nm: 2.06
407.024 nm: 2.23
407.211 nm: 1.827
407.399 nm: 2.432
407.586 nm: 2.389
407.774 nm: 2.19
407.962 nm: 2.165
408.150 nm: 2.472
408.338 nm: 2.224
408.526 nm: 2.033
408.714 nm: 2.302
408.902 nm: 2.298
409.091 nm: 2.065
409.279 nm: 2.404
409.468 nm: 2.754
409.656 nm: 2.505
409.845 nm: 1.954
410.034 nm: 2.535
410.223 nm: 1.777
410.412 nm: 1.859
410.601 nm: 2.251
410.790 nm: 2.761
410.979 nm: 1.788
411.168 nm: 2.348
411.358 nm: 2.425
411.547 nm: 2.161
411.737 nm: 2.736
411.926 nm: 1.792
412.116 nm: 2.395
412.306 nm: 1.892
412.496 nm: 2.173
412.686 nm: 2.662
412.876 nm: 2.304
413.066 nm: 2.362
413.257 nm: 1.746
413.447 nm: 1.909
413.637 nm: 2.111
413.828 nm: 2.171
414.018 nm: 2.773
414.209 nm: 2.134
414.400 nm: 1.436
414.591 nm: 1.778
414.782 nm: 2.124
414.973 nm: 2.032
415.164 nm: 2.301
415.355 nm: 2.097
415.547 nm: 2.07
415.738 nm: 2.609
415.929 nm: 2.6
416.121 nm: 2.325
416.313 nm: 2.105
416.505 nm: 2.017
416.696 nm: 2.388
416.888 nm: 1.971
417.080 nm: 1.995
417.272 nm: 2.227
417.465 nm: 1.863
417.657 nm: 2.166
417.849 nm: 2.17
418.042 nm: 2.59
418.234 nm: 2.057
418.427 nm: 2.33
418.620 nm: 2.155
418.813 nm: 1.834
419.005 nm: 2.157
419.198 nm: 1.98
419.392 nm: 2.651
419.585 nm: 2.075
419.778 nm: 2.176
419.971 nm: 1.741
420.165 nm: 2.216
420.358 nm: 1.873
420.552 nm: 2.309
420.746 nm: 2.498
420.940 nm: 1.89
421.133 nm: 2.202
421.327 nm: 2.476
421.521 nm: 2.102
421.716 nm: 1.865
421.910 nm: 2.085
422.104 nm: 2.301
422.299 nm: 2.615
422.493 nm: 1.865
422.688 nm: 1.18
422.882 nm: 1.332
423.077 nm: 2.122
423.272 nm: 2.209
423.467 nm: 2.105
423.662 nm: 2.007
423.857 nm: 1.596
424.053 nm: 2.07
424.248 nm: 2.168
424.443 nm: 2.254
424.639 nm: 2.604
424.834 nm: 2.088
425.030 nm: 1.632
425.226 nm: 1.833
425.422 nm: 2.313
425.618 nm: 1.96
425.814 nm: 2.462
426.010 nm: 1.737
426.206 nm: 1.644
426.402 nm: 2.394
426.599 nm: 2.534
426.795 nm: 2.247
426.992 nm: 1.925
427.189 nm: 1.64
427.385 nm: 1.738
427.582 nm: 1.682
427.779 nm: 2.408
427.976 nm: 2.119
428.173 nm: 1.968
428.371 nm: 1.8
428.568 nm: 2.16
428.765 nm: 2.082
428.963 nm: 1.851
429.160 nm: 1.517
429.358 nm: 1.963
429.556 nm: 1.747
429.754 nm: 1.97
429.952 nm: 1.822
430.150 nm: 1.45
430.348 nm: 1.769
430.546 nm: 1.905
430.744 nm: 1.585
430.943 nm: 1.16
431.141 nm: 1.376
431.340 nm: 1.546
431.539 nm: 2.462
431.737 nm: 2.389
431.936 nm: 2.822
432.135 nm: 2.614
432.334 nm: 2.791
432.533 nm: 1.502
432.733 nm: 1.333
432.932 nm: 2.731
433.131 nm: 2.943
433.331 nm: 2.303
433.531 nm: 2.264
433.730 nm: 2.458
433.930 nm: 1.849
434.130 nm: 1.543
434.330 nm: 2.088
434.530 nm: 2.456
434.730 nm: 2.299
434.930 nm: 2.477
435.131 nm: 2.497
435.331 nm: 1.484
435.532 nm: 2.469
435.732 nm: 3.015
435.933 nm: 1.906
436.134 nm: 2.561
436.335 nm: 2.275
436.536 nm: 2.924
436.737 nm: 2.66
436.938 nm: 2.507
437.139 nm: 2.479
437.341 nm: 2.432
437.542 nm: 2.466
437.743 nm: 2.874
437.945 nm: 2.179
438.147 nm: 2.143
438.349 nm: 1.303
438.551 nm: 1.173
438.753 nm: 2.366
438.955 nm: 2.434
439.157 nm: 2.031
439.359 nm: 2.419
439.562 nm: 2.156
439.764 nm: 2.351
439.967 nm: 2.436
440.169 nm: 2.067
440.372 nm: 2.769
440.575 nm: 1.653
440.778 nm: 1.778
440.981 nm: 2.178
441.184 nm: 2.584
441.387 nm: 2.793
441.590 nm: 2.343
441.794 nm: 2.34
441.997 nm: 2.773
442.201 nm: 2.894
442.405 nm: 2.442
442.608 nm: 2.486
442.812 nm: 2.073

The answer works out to -0.19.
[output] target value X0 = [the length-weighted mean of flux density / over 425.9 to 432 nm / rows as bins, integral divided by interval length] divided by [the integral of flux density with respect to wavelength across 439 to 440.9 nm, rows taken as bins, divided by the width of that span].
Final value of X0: 0.87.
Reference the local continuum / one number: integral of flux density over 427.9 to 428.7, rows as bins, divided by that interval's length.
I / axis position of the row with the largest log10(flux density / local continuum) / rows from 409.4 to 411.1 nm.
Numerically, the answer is 410.790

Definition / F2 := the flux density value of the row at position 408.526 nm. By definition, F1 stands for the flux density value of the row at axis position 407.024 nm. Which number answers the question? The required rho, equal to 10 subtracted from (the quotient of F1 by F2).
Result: -8.9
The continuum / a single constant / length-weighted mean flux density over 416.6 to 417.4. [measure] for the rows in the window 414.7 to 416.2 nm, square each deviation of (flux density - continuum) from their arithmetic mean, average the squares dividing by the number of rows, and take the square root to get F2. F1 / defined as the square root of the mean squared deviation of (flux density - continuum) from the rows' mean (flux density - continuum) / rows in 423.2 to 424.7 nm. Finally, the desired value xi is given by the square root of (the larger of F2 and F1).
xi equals 0.51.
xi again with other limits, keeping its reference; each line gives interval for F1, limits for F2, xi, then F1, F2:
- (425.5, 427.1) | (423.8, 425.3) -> 0.57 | 0.319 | 0.314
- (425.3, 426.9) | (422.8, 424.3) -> 0.56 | 0.317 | 0.294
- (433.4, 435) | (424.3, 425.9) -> 0.56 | 0.314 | 0.306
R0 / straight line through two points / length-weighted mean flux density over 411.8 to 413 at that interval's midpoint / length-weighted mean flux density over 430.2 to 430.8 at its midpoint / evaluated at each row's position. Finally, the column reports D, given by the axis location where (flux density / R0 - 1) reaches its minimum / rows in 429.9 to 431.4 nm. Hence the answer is 430.943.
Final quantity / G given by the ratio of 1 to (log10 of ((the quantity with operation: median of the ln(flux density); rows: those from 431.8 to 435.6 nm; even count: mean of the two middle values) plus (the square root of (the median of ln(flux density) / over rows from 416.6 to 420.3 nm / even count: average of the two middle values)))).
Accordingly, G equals 4.0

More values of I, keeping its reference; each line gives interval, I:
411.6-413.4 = 411.737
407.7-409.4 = 408.150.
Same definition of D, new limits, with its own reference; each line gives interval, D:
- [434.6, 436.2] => 435.331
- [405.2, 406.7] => 406.462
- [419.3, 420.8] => 419.971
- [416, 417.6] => 417.465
